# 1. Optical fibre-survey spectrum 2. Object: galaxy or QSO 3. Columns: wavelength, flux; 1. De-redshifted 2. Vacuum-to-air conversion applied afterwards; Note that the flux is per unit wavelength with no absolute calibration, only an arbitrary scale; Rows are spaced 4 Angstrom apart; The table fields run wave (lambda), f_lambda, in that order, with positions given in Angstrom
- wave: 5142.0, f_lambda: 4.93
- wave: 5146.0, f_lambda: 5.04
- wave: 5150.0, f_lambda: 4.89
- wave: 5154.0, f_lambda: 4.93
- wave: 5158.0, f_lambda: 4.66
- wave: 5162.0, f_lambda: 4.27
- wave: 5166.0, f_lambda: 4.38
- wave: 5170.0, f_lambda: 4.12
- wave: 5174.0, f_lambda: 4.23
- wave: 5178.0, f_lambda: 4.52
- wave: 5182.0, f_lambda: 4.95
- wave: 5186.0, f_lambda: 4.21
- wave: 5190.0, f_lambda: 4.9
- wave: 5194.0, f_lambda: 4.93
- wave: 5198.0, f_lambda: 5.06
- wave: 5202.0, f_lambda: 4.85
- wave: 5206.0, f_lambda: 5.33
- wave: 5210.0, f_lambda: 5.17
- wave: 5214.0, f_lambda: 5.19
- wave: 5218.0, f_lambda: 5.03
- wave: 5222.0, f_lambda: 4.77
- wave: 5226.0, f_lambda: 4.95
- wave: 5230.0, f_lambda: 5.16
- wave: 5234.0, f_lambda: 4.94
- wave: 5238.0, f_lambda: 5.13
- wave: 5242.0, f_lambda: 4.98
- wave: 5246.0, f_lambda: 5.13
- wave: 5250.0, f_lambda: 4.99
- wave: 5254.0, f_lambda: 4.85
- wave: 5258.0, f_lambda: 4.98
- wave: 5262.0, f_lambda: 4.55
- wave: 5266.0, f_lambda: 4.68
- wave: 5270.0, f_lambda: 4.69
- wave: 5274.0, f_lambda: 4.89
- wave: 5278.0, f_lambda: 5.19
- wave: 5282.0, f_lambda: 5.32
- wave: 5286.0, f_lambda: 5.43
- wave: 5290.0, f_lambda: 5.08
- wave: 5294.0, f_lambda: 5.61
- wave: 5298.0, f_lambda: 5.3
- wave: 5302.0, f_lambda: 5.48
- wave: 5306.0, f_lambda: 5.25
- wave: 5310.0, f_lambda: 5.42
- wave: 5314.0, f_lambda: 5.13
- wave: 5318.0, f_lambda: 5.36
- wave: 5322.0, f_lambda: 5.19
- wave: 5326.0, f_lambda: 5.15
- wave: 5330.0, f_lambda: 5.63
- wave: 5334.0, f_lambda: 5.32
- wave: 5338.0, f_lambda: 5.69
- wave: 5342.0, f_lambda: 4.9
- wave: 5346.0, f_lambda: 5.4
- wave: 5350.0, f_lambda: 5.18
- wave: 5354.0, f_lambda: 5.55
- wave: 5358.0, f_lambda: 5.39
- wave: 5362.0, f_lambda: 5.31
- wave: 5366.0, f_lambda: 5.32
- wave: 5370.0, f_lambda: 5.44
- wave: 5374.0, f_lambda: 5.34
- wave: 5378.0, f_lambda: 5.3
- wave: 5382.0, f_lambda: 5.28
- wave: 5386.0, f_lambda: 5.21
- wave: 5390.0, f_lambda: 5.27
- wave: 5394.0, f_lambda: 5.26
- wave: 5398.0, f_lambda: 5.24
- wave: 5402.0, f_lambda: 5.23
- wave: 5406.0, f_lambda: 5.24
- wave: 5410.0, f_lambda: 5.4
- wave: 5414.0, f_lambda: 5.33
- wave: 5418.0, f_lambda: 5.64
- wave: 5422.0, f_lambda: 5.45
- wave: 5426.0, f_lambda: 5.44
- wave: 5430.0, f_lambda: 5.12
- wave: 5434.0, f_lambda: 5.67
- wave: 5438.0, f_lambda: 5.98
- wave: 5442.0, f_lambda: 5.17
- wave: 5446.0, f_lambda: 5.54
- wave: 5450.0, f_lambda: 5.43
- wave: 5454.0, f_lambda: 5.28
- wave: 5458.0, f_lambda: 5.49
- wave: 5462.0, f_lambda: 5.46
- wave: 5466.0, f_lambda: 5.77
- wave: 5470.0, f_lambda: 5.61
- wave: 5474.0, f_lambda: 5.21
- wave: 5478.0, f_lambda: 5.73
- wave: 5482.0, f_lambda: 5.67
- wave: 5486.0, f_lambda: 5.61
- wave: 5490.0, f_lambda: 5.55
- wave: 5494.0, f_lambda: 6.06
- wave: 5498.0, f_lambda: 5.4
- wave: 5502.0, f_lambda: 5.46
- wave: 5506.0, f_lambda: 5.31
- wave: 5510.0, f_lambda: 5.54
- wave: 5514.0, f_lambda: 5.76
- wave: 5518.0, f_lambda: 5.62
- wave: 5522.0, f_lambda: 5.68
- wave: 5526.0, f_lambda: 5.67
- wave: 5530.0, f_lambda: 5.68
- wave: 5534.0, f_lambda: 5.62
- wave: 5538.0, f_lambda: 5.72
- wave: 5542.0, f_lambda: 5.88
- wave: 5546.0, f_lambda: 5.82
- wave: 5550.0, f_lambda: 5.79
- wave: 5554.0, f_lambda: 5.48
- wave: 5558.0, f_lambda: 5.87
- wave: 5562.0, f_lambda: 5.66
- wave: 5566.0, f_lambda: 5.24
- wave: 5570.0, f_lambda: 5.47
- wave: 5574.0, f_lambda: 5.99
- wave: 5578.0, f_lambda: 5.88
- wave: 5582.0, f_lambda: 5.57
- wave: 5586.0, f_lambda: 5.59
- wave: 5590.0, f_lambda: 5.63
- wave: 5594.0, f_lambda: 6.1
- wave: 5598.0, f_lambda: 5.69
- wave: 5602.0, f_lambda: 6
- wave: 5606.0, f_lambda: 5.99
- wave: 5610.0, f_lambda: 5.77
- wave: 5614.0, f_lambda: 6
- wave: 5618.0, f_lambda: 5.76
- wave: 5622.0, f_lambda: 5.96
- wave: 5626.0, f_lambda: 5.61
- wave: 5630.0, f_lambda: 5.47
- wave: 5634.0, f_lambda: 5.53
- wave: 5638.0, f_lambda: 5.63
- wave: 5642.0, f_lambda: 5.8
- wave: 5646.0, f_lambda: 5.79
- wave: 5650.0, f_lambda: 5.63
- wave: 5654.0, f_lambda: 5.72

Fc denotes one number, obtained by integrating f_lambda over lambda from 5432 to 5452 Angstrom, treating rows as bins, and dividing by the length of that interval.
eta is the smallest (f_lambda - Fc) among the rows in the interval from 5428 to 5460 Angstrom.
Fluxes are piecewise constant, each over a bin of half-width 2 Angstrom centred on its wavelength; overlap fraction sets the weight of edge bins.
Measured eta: -0.44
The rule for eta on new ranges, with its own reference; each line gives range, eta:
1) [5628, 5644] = -0.09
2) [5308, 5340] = -0.43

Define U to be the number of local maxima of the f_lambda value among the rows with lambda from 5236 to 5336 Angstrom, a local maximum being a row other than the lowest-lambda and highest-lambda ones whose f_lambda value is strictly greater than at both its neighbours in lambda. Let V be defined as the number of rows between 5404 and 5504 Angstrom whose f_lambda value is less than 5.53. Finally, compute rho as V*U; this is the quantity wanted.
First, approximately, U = 8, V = 14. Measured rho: 112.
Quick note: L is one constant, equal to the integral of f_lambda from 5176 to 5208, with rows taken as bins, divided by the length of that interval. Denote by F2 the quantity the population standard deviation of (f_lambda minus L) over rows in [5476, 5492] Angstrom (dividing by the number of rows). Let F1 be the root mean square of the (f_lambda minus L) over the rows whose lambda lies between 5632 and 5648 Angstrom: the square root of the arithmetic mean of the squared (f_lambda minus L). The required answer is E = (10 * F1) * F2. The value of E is 0.57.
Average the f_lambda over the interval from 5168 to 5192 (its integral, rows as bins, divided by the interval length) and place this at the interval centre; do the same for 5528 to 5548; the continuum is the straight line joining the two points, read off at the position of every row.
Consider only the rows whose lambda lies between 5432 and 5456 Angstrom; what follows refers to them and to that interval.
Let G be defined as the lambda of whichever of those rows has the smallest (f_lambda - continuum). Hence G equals 5442.0 Angstrom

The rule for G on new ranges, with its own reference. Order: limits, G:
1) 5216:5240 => 5222.0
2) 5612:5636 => 5630.0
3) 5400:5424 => 5406.0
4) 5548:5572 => 5566.0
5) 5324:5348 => 5342.0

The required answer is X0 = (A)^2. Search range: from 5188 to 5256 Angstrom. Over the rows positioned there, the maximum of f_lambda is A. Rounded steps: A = 5.33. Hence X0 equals 28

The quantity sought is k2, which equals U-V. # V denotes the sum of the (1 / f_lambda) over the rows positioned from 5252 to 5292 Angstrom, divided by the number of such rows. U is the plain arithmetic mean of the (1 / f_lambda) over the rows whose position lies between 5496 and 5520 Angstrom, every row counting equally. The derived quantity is -0.02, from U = 0.181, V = 0.202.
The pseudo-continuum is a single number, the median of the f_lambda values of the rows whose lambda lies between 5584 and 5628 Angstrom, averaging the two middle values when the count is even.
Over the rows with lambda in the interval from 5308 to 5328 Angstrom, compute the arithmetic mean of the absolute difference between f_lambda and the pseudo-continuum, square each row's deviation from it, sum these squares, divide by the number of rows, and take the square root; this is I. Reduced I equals 0.117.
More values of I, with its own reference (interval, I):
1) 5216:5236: 0.127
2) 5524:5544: 0.032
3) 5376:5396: 0.030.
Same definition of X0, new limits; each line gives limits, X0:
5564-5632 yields 37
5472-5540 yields 37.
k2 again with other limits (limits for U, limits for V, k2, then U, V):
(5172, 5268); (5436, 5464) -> 0.02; 0.205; 0.183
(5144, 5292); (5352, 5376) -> 0.02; 0.206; 0.186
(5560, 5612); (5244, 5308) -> -0.02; 0.175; 0.197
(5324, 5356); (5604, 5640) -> 0.01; 0.187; 0.174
